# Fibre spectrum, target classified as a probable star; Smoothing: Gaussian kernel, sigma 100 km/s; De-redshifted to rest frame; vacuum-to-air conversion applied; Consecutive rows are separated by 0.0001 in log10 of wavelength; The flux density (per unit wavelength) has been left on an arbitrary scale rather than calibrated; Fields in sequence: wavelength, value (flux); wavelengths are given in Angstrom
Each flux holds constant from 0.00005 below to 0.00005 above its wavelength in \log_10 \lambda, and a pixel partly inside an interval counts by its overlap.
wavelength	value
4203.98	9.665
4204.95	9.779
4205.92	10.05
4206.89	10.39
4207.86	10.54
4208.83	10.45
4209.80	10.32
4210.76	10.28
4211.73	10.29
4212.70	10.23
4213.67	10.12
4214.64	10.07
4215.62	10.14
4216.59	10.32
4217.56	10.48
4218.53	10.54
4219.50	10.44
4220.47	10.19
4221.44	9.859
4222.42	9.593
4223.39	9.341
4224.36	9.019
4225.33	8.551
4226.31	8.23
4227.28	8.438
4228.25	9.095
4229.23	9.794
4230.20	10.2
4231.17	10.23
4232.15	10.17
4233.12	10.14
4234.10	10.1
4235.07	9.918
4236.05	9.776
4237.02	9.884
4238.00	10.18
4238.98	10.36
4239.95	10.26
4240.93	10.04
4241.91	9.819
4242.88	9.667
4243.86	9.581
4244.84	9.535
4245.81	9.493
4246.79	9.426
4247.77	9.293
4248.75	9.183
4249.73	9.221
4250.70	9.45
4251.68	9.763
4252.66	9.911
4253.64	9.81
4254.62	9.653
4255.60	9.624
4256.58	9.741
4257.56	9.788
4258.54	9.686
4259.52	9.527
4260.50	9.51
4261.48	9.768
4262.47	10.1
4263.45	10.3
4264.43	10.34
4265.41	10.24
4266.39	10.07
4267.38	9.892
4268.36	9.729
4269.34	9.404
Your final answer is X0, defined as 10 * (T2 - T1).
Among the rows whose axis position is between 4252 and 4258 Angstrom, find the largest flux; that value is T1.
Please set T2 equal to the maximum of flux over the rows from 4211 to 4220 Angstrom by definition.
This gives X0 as 6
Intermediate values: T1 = 9.911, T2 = 10.54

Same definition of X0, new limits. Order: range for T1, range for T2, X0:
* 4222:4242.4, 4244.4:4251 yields -8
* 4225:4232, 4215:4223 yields 3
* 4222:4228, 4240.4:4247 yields 4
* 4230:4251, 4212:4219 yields 2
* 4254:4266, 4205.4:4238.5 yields 2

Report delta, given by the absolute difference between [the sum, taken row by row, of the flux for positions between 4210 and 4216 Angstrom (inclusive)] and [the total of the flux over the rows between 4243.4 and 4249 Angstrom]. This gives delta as 4.62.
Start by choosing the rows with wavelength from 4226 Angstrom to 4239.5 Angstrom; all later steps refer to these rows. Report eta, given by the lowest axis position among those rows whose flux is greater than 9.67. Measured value 4229.23 Angstrom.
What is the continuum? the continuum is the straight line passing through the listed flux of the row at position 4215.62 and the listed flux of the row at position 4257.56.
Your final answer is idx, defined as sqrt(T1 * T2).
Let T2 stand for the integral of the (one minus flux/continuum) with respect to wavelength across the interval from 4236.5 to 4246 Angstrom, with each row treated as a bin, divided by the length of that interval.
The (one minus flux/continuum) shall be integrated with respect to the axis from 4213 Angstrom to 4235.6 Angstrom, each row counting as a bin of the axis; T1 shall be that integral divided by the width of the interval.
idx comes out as 0.009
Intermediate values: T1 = 0.028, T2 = 0.003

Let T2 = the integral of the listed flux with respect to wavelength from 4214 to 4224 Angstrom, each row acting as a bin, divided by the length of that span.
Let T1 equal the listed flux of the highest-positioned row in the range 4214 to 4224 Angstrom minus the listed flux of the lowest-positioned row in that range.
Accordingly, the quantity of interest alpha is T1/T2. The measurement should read -0.072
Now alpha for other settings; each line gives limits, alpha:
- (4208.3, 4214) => -0.032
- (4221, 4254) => -0.005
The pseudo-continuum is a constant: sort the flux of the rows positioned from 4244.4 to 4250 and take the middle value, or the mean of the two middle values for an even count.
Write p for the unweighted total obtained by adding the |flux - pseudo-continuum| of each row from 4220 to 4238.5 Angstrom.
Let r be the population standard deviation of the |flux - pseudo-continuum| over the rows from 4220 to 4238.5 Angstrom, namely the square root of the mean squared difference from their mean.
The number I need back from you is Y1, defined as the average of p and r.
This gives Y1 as 6.1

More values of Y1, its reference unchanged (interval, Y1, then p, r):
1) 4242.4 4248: 0.5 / 1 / 0.09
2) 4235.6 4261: 4.9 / 10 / 0.25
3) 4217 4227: 3.8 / 7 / 0.40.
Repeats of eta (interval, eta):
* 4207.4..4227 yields 4207.86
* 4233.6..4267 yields 4234.10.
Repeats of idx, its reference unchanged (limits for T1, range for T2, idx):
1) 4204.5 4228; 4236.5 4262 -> 0.020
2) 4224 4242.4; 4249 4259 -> 0.022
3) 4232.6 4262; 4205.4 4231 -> 0.018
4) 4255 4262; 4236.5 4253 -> 0.015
